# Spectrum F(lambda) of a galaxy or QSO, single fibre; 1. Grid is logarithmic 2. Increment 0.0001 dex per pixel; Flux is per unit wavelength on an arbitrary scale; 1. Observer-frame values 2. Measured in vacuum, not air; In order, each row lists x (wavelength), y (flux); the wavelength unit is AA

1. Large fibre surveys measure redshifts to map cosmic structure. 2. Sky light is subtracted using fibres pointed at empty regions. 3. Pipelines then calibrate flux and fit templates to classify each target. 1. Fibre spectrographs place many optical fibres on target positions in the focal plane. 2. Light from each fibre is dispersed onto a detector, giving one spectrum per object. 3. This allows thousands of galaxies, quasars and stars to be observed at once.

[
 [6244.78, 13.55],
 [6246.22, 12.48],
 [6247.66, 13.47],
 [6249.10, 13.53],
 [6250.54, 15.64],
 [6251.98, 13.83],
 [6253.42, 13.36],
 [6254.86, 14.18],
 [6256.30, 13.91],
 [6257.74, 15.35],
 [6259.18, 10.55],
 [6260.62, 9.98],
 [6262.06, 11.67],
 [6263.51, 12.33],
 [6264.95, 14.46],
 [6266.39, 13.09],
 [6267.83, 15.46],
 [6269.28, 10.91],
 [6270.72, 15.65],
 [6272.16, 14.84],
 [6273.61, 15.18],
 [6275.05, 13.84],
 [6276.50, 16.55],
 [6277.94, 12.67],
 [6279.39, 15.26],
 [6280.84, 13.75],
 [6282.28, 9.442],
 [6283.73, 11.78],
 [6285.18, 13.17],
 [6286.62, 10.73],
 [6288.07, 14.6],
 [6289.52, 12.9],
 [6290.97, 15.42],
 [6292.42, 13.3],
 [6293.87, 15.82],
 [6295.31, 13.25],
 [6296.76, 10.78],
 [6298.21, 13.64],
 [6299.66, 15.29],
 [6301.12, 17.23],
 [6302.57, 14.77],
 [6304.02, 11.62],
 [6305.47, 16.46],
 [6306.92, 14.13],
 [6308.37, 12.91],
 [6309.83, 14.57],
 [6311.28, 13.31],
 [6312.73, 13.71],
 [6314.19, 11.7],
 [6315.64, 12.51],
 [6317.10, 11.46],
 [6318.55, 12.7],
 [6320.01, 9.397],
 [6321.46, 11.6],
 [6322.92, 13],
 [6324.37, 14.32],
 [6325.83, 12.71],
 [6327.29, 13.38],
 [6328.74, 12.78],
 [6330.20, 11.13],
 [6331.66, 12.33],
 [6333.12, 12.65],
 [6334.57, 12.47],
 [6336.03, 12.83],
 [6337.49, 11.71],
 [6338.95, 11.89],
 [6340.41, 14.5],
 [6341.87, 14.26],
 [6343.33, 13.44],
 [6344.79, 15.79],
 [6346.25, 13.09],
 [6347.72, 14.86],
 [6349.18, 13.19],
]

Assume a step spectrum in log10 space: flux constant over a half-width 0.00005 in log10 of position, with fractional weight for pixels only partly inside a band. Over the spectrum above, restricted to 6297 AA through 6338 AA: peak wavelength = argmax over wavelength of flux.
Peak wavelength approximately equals 6301.12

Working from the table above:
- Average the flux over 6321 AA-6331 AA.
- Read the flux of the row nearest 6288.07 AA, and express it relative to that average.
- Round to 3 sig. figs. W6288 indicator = 1.15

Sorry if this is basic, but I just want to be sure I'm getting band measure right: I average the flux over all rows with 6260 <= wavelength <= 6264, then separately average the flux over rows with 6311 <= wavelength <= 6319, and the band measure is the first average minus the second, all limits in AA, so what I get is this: -1.2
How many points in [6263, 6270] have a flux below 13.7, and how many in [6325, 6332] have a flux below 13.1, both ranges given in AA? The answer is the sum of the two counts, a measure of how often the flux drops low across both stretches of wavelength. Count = 7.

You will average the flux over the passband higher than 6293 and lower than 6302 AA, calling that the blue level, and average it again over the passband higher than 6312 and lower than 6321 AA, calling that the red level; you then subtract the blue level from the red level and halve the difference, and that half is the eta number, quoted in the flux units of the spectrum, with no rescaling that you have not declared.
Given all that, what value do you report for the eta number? -1.2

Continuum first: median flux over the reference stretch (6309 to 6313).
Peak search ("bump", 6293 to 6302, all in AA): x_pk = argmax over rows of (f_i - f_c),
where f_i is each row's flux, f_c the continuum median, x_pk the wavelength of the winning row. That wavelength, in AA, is 6301.12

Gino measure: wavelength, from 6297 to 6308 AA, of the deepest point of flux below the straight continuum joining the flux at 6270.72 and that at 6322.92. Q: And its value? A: 6304.02 AA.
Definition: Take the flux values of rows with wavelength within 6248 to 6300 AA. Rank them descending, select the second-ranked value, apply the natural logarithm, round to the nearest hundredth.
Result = 2.76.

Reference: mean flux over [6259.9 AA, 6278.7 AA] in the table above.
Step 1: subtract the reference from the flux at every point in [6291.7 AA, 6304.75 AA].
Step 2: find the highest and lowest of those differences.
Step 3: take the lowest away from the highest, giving 6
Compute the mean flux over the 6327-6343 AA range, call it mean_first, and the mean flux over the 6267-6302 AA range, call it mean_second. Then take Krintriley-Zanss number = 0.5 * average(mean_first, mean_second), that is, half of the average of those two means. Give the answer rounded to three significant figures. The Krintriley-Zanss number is 6.63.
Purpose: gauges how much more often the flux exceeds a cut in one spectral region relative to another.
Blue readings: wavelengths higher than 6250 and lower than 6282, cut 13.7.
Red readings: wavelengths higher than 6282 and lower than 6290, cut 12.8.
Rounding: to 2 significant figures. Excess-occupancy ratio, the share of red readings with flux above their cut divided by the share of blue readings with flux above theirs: 0.79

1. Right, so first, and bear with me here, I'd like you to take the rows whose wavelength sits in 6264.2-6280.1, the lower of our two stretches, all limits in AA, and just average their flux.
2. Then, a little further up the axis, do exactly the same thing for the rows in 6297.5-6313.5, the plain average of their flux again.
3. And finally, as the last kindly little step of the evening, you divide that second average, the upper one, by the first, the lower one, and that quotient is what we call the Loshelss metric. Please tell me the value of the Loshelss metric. 1.00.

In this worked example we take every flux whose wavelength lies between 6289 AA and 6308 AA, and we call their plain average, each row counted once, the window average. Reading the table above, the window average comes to 14.2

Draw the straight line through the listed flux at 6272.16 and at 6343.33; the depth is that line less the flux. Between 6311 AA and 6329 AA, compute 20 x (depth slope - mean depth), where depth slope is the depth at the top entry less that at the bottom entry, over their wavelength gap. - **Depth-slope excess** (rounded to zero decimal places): -28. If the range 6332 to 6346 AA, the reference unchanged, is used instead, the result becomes -11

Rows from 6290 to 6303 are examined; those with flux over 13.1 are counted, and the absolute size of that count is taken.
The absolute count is 8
